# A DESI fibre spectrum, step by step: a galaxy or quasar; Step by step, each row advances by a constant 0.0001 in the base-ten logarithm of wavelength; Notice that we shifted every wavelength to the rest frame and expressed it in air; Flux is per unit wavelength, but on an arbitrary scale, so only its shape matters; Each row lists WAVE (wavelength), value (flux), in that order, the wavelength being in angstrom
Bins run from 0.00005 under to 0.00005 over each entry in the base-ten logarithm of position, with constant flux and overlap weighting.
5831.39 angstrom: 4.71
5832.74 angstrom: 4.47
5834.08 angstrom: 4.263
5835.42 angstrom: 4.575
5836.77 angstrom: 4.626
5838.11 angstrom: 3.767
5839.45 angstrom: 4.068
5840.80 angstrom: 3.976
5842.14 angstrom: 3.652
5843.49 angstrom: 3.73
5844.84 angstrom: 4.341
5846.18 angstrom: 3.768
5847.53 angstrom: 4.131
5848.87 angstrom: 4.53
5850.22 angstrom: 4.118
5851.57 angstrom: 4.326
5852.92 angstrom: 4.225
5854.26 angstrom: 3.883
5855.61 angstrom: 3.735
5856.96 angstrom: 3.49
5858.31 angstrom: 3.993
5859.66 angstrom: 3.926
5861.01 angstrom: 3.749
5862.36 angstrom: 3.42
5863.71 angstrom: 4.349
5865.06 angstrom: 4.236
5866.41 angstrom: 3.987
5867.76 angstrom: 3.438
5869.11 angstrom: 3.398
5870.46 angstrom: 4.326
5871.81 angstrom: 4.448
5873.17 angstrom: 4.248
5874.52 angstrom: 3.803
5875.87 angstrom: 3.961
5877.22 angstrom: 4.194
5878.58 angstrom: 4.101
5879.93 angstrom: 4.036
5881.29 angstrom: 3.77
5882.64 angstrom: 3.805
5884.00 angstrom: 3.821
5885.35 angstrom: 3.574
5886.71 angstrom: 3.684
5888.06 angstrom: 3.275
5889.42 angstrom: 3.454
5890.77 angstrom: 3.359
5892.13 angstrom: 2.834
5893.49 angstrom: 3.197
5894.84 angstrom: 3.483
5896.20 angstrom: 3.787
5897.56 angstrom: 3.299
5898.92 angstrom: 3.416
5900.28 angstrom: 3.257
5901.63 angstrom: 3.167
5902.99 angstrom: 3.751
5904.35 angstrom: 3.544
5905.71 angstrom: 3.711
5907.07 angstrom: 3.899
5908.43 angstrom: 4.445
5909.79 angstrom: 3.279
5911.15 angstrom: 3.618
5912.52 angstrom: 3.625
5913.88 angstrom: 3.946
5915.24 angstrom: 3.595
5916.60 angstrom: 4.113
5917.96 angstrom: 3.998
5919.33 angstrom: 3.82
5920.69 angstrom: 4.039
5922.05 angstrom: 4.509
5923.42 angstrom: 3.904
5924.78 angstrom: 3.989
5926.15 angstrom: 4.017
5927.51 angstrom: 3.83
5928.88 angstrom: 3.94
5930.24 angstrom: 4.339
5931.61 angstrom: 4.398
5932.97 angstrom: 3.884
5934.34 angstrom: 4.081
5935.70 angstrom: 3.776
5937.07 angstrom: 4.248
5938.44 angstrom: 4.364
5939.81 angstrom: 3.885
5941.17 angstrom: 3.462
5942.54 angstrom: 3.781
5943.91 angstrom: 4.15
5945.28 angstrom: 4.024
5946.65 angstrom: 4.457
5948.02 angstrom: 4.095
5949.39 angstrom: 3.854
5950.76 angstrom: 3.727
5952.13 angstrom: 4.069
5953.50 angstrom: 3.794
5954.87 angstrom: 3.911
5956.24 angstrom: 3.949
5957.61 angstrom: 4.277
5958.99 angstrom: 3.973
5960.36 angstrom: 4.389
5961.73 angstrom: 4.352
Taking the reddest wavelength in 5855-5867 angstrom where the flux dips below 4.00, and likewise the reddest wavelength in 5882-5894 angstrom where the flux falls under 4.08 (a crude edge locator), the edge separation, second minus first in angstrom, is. 27.1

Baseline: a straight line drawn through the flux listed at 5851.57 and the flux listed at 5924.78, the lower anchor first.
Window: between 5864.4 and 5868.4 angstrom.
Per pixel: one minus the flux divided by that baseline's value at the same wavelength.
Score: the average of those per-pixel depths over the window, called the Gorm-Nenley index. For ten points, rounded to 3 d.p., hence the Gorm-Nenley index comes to 0.087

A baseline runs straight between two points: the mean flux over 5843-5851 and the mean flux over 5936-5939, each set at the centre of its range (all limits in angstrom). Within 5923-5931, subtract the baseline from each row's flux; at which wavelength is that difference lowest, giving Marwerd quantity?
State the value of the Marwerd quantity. 5927.51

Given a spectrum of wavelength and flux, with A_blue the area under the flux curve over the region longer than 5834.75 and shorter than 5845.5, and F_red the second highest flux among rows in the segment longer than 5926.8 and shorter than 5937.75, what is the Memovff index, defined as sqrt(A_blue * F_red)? 13.8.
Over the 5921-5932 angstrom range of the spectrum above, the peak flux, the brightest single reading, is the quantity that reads 4.509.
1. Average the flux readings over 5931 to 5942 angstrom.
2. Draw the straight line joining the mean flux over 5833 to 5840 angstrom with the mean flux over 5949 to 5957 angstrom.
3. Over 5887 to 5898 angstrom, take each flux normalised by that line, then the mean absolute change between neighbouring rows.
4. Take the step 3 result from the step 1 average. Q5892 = 3.93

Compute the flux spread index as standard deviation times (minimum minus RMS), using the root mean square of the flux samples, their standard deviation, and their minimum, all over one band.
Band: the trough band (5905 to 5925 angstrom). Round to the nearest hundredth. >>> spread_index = -0.20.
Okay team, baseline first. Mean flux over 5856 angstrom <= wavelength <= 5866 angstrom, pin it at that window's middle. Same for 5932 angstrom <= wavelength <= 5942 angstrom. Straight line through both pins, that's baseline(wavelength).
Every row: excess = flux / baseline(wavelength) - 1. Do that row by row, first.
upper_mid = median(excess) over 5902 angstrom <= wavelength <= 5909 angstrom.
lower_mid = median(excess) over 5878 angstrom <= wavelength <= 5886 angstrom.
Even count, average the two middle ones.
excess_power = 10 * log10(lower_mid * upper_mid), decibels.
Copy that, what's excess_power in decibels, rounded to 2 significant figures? -30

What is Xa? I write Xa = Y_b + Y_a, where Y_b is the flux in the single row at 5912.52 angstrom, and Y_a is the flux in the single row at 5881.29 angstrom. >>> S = 7.4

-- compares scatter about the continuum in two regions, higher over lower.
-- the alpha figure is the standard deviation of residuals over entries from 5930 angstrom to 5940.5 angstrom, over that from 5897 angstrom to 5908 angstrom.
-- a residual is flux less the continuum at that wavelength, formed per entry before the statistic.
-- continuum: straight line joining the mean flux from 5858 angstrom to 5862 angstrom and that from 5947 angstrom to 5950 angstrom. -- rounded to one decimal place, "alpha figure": 1.0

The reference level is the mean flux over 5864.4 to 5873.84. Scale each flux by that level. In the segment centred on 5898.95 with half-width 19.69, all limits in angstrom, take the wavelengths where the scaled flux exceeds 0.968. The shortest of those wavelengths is 5879.93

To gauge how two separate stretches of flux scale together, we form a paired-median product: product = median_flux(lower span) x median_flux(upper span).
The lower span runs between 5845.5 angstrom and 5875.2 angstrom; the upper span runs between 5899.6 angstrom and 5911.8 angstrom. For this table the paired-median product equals 14.4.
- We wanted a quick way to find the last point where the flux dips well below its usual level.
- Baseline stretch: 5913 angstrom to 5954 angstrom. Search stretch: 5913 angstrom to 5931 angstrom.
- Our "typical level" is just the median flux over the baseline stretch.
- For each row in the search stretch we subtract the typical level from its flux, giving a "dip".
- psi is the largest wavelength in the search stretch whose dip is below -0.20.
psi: 5915.24 angstrom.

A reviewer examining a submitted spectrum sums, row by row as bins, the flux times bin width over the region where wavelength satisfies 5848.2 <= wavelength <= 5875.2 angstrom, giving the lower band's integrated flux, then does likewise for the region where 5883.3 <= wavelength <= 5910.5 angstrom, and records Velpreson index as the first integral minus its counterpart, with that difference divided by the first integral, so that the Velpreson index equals 0.11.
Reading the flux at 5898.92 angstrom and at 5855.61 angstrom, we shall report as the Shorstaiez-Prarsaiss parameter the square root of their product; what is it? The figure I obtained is 3.57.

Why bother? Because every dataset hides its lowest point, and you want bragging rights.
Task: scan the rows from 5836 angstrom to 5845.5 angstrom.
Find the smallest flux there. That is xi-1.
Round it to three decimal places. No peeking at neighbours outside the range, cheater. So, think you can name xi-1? 3.652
